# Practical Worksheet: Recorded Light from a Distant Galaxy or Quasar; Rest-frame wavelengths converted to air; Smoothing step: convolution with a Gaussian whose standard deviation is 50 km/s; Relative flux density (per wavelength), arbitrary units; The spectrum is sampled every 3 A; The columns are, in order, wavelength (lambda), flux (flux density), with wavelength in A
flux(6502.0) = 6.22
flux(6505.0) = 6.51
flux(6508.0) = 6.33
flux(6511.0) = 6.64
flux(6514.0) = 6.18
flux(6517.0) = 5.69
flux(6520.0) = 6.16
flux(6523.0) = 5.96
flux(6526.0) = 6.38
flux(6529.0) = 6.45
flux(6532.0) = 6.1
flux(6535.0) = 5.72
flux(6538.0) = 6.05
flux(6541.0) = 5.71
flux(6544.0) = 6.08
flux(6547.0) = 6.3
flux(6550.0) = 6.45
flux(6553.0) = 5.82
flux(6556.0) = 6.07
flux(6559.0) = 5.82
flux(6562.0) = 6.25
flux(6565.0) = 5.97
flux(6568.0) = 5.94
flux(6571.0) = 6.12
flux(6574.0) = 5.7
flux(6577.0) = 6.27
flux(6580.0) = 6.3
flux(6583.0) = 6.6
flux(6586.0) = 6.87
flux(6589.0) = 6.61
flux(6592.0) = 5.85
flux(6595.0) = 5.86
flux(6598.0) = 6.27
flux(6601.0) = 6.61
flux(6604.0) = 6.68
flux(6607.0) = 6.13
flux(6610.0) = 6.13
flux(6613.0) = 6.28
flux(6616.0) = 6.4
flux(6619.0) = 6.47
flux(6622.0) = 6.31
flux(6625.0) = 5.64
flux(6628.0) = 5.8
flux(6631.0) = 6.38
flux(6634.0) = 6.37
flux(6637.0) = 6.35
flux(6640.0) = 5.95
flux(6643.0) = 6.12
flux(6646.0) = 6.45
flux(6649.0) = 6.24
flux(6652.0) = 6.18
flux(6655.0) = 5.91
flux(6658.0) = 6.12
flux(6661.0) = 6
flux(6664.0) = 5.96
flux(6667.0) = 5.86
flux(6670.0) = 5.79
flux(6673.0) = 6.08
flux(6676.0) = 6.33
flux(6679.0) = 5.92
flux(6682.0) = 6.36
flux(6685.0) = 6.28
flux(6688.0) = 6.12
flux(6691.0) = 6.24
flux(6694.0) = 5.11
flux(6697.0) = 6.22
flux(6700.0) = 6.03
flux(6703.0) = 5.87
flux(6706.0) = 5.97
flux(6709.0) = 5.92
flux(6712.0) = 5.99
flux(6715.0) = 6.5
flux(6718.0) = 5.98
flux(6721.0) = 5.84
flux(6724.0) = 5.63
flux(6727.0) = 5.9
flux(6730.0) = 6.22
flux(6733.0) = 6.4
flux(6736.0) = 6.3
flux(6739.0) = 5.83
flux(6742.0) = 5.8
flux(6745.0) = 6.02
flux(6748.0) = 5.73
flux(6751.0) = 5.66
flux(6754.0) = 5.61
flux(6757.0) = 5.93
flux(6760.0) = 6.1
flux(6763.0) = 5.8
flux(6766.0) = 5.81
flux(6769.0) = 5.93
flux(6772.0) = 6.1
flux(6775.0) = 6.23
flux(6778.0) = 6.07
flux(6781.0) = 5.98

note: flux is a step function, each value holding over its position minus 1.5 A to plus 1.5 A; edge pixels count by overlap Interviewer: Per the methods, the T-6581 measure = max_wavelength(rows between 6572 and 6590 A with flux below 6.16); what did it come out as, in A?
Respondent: 6574.0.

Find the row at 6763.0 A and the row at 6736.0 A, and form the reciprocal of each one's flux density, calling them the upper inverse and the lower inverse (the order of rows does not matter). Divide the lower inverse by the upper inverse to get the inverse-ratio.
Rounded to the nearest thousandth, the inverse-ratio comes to 0.921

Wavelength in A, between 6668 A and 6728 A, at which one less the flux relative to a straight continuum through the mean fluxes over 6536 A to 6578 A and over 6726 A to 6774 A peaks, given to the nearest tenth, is 6694.0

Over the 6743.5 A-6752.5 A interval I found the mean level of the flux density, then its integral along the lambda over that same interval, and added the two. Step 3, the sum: 58.0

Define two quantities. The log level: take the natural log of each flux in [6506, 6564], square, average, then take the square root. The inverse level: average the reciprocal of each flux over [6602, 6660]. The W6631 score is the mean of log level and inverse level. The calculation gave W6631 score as 0.986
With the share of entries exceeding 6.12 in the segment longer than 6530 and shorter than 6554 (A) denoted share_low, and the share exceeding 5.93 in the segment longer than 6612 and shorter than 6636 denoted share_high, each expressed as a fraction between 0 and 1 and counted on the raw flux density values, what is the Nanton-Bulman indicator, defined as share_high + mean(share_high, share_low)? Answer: 1.25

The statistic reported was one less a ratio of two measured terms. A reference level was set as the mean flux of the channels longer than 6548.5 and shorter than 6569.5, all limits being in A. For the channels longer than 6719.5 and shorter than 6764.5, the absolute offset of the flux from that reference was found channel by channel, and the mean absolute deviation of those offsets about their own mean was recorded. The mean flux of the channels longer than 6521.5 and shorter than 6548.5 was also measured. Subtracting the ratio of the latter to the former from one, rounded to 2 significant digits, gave -61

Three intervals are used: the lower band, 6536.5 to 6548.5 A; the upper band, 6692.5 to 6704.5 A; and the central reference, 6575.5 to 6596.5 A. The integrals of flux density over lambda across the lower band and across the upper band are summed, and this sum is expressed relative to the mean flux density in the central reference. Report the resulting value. 22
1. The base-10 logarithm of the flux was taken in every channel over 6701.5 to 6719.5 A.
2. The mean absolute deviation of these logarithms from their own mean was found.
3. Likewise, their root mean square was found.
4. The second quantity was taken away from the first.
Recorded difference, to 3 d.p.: -0.770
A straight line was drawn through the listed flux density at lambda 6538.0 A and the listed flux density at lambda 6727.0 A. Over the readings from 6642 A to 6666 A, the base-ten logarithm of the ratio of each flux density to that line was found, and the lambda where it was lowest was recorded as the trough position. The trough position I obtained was 6655.0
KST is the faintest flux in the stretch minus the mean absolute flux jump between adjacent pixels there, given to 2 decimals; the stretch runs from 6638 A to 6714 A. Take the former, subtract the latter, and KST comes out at 4.85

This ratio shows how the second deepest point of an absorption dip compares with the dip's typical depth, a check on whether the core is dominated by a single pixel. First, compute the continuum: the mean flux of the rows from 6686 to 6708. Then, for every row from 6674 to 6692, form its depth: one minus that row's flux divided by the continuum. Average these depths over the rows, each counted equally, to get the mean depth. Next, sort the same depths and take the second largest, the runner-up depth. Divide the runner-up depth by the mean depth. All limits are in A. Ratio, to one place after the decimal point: 0.7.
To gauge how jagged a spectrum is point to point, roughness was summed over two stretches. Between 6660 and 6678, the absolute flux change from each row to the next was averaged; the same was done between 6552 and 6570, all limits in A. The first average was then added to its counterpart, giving 0.40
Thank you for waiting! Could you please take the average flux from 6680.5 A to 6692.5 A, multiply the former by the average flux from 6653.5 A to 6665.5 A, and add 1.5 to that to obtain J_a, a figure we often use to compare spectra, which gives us 39.0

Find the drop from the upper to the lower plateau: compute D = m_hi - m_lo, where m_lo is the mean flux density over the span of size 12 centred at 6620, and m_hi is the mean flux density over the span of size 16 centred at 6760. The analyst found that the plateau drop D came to -0.4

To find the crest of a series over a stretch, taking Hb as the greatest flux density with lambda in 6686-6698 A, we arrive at 6.24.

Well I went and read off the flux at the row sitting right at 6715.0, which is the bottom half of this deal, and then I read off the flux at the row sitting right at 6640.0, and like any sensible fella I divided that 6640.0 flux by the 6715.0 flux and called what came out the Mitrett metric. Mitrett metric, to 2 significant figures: 0.92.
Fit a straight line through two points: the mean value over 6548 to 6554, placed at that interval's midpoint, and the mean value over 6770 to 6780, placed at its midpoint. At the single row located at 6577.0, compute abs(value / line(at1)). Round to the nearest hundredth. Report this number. 1.02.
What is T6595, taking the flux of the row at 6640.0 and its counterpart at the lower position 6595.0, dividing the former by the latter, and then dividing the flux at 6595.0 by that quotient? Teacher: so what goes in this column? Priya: 5.8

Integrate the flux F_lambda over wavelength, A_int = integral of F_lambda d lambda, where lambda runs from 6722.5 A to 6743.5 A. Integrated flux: 126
